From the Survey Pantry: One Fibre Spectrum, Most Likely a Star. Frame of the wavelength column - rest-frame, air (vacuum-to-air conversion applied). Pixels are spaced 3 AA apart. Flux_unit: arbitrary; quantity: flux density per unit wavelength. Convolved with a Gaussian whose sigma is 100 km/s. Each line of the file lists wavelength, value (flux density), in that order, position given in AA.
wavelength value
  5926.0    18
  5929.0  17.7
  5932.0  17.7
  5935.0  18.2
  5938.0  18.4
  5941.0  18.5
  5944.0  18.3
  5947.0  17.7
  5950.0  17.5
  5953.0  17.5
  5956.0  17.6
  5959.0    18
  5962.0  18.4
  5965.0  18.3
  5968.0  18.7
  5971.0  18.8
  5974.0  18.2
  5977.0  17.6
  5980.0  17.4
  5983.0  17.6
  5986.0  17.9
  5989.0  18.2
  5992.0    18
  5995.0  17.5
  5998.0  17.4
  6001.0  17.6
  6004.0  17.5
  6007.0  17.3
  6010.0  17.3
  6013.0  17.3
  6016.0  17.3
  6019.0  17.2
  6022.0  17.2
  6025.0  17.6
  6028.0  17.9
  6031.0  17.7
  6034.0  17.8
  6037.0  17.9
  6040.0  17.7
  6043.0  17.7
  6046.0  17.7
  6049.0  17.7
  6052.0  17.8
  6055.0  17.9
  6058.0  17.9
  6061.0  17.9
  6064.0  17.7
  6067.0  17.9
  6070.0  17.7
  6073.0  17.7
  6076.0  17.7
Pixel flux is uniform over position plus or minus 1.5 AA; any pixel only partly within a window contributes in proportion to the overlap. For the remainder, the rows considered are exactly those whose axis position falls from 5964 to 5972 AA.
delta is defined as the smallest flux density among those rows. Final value 18.3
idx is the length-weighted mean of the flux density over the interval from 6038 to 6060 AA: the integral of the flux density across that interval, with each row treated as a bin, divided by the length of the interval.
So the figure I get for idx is 17.78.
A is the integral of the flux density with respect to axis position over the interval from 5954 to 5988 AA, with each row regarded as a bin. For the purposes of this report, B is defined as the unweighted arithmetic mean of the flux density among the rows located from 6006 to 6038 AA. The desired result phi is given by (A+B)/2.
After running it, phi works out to 315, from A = 613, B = 17.5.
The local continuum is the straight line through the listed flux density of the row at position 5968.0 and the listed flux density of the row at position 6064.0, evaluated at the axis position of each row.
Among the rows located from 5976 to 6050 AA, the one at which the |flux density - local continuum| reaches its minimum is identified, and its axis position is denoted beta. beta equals 6037.0 AA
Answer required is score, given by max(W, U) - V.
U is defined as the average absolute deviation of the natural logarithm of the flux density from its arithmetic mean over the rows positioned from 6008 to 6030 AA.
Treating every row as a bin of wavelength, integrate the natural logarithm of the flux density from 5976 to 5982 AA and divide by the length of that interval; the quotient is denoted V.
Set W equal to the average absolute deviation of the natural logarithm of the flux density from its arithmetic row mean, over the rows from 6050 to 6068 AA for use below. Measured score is -2.85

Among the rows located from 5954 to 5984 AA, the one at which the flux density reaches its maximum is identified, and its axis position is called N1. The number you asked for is 5971.0 AA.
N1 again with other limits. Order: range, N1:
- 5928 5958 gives 5941.0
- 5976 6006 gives 5989.0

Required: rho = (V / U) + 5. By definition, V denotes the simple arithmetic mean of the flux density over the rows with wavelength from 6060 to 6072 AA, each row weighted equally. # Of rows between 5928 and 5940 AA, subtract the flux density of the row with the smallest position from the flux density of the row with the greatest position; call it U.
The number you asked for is 30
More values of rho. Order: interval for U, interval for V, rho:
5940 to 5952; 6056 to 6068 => -13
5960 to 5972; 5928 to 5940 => 50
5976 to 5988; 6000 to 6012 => 63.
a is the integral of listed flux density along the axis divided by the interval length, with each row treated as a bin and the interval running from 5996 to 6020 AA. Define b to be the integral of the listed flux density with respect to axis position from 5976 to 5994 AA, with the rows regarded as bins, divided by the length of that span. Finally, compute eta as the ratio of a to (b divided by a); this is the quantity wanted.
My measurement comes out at 17.0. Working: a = 17.4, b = 17.8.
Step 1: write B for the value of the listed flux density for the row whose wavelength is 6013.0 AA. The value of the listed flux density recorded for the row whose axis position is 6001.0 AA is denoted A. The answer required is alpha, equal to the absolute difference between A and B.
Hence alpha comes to 0.3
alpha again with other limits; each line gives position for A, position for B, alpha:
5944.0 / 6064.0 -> 0.6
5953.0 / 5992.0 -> 0.5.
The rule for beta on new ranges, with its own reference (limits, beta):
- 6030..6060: 6052.0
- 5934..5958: 5941.0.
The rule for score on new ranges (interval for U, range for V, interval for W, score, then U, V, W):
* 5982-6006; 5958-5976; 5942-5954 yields -2.90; 0.0135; 2.91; 0.015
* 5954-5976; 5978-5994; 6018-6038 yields -2.86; 0.0166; 2.88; 0.014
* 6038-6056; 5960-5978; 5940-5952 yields -2.89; 0.0037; 2.91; 0.022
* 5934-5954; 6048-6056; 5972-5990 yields -2.86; 0.0214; 2.88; 0.016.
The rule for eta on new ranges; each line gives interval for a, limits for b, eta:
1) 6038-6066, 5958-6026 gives 17.8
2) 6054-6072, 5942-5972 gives 17.6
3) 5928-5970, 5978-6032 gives 18.6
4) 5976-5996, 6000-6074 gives 17.9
